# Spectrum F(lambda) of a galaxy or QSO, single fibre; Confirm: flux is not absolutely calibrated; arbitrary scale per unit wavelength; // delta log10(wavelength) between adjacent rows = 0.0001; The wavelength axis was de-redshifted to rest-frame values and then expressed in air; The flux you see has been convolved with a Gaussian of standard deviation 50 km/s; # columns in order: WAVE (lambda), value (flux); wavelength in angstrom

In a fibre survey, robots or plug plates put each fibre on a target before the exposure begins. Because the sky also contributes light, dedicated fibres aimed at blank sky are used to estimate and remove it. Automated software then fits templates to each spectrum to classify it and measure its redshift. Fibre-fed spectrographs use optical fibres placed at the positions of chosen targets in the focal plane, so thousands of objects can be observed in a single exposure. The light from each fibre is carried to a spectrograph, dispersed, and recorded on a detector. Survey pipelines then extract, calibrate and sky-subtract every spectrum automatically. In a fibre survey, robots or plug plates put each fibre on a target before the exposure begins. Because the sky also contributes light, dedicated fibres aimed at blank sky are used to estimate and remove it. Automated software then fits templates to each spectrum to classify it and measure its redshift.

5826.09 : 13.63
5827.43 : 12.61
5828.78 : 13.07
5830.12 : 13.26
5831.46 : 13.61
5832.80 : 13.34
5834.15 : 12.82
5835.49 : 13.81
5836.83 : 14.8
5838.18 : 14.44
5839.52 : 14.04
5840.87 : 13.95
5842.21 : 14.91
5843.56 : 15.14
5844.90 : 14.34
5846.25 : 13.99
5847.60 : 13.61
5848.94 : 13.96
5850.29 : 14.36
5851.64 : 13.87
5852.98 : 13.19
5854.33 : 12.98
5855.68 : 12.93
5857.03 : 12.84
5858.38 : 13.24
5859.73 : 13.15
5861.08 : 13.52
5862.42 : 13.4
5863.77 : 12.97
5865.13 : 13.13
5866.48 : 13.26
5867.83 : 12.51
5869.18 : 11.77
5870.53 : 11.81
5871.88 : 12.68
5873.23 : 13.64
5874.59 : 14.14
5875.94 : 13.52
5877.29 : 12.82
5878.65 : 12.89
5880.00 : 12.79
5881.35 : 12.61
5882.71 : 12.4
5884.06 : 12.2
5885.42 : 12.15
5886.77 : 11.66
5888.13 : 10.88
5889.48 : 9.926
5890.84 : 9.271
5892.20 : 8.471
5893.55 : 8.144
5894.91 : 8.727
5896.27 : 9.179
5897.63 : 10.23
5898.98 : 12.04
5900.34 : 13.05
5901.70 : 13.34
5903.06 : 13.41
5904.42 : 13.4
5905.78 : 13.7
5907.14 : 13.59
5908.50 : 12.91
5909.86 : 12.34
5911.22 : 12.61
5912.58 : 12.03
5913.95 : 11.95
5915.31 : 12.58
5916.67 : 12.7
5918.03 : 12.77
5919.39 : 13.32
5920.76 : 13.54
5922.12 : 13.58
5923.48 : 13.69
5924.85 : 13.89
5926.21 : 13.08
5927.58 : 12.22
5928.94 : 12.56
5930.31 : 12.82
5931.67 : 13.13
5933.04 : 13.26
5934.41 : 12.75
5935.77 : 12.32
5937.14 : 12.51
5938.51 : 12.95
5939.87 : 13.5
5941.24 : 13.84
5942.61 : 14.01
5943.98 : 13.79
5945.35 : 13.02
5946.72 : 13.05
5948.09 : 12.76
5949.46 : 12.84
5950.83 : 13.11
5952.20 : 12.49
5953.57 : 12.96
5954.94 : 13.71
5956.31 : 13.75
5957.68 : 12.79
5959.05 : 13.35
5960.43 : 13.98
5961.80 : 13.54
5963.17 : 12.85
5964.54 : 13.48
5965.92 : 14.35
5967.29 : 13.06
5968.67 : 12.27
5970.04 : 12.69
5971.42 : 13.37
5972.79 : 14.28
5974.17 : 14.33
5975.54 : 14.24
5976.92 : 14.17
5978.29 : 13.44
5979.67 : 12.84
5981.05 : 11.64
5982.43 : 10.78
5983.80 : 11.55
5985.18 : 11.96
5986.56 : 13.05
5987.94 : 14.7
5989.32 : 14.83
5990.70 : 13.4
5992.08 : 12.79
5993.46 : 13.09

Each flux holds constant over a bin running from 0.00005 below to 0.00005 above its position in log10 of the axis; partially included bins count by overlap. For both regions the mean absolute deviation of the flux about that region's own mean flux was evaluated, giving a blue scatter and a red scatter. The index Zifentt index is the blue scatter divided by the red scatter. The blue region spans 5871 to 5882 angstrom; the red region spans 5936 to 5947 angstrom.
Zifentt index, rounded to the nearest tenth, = 1.0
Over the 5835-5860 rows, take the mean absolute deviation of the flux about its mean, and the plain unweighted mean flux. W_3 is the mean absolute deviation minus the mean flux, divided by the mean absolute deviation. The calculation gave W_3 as -24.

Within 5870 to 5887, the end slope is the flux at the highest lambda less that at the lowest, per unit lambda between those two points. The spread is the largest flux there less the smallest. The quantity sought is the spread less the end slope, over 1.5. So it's 1.66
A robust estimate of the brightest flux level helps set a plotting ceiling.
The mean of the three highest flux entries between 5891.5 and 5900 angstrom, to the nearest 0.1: 10.5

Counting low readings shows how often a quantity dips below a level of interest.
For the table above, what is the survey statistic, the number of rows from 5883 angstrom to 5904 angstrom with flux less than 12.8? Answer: 12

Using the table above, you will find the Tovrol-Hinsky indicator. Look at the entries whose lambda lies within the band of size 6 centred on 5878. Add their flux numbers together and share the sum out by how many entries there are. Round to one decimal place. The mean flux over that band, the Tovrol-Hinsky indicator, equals 13.0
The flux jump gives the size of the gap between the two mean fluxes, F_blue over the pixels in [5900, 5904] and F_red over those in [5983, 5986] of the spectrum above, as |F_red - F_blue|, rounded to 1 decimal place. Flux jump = 1.5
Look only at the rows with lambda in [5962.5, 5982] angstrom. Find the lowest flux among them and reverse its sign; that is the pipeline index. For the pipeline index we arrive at -11.6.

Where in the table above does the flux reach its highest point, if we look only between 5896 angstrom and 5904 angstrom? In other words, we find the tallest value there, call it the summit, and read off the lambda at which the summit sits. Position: 5903.06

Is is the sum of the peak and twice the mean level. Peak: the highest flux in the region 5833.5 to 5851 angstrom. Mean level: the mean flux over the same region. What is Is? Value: 43.5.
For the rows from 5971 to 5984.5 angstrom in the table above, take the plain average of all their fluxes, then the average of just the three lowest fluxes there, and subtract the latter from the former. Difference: 1.74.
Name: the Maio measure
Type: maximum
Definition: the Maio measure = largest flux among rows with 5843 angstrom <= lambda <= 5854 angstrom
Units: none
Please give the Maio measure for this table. 15.14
